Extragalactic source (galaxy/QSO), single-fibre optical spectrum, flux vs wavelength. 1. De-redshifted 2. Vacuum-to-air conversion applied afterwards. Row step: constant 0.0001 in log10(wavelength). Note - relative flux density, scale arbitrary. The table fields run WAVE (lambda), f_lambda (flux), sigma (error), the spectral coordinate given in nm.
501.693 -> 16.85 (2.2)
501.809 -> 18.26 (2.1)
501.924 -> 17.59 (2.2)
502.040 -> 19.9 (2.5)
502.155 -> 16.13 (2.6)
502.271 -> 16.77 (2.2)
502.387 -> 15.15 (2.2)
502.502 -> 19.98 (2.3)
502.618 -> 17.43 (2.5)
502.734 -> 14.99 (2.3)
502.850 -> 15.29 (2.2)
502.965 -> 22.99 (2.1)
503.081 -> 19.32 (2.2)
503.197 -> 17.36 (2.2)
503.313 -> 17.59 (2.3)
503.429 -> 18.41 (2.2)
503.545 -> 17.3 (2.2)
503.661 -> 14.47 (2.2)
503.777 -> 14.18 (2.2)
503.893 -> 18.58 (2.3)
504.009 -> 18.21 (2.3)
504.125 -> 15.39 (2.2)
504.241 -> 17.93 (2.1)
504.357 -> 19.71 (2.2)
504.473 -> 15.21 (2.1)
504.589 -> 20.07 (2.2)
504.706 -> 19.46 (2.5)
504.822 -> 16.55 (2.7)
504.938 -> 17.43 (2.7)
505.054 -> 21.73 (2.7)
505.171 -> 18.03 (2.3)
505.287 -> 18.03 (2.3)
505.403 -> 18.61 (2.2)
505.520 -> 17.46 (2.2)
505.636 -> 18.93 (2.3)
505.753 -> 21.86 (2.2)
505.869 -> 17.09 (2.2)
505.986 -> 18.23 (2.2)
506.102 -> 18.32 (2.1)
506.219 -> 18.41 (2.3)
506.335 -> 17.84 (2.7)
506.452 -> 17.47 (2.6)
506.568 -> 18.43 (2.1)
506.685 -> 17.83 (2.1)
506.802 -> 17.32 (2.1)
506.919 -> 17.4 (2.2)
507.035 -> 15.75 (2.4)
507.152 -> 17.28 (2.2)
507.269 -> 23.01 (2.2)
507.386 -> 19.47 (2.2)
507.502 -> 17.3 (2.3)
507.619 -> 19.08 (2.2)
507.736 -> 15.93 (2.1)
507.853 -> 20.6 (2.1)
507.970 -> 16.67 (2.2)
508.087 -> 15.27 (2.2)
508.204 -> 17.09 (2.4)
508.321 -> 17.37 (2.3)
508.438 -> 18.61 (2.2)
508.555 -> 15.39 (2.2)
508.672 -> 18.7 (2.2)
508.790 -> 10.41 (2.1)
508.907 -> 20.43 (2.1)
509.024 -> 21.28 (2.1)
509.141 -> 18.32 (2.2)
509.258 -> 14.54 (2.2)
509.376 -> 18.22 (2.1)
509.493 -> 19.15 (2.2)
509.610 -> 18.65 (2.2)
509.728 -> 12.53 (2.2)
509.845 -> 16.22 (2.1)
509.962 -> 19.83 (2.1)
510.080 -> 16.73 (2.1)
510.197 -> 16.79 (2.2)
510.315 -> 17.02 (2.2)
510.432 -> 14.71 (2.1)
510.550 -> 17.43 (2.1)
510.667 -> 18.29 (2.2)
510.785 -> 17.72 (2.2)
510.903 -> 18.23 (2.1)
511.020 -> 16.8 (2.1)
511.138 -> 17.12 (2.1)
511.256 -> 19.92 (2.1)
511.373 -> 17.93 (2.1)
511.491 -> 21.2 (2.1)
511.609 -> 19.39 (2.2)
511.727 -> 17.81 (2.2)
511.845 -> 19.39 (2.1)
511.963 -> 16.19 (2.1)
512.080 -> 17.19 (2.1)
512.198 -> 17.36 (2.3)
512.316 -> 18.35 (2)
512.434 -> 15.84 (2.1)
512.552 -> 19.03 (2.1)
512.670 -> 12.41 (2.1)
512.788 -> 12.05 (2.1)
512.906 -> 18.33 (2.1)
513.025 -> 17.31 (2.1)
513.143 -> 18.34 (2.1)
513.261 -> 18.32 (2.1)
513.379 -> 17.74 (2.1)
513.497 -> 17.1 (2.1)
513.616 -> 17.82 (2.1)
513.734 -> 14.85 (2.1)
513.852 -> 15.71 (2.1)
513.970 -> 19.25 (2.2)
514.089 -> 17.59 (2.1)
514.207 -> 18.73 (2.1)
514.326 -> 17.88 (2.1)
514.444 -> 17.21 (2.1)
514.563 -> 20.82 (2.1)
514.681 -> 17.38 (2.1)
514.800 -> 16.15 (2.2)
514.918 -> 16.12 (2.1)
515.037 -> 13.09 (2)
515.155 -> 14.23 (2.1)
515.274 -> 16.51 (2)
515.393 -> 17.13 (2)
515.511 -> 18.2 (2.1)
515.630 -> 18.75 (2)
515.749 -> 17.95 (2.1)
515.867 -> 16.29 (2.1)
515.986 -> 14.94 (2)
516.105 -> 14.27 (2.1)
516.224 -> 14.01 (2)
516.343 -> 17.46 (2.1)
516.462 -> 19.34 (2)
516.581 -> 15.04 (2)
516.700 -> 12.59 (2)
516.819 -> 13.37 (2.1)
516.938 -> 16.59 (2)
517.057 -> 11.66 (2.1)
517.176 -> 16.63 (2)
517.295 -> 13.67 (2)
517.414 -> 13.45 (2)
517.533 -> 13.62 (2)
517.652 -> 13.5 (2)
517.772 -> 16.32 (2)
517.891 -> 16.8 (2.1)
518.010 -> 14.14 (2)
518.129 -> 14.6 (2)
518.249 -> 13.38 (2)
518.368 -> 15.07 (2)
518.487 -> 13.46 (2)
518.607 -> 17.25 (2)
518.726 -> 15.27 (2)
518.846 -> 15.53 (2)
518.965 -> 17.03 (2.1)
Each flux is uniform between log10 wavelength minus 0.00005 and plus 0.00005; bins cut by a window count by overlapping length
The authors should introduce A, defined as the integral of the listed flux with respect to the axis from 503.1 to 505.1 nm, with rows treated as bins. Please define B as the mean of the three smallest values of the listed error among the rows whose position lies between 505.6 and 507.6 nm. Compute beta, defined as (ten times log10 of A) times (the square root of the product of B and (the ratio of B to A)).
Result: 5.47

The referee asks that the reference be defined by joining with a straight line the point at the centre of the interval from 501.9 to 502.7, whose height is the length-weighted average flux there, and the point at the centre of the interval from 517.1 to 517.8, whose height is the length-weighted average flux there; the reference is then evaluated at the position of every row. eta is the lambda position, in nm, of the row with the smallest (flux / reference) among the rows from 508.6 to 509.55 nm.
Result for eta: 508.790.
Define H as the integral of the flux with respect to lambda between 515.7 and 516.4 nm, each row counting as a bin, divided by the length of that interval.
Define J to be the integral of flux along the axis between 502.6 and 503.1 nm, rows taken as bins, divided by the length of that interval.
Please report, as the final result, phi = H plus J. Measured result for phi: 33.7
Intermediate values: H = 15.8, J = 18.0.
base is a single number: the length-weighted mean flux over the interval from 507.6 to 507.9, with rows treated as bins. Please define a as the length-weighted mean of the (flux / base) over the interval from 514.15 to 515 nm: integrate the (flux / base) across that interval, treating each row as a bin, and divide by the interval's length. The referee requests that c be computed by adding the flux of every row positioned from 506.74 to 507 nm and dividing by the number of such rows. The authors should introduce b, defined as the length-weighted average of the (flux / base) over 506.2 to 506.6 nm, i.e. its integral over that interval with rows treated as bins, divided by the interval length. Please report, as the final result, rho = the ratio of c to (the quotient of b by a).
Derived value 17.0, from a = 0.96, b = 0.980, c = 17.4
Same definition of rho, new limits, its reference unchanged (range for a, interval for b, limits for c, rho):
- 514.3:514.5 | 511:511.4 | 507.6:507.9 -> 18.0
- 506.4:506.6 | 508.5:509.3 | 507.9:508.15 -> 16.8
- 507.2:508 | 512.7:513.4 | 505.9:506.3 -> 20.7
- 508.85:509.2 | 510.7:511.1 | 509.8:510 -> 20.5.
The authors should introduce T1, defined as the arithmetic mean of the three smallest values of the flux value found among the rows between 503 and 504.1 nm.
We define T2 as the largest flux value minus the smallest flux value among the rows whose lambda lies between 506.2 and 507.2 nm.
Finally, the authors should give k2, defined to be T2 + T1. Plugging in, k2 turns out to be 18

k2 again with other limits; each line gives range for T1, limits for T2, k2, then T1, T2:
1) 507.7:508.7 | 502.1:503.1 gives 24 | 15.5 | 8.0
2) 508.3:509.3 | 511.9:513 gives 20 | 13.4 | 7.0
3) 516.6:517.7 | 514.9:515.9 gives 18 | 12.5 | 5.7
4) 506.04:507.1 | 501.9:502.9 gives 22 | 16.8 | 5.0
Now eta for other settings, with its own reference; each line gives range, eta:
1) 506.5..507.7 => 507.035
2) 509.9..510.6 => 510.432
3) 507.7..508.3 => 508.087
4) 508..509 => 508.790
